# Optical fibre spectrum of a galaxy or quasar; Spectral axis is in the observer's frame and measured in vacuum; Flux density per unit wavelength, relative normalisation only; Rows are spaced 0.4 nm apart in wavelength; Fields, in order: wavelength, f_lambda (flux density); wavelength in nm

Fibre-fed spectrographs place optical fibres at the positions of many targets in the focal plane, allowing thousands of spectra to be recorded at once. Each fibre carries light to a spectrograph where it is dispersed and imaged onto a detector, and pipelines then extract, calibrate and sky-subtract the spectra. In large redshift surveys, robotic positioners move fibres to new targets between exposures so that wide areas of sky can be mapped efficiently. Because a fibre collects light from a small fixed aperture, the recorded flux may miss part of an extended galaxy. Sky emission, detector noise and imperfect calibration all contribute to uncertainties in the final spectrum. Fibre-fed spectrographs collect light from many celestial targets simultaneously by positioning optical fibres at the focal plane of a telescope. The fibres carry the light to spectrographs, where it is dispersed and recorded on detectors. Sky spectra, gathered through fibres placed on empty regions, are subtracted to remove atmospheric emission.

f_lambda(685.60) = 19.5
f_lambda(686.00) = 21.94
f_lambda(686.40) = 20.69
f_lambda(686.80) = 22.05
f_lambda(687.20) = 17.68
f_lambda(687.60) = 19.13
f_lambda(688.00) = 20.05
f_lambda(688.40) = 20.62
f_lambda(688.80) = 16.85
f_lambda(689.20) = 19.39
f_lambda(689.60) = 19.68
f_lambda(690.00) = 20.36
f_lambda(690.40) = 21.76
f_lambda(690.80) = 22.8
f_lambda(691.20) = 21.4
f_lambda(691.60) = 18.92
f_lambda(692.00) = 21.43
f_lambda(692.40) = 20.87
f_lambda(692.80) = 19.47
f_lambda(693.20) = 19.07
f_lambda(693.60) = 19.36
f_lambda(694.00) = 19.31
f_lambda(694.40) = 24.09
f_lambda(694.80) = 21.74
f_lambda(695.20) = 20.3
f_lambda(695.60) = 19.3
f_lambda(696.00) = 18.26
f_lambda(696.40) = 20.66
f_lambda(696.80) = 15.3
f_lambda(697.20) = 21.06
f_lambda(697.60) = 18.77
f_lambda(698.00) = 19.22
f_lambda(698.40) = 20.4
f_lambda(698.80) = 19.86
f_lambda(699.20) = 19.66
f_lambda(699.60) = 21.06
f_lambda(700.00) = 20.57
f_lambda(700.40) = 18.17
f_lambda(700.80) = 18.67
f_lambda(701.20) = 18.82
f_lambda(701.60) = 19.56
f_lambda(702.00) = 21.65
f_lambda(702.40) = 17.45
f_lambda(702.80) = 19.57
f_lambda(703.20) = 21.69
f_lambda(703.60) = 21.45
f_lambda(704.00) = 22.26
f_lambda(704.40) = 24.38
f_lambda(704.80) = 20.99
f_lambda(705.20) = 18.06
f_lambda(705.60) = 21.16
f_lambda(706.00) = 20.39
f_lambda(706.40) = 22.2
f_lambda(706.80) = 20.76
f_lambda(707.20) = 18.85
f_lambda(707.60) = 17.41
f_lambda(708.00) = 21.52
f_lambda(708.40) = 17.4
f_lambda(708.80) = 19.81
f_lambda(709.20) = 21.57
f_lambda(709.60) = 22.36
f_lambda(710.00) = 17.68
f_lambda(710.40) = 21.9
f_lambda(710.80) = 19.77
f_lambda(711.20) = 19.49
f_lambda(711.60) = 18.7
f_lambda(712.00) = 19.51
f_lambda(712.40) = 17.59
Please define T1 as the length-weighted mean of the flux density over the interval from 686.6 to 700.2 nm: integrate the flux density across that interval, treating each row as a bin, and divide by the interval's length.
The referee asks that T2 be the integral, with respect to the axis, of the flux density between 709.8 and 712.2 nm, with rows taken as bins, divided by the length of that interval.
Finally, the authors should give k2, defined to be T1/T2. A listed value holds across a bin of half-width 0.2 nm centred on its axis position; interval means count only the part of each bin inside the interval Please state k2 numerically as 1.026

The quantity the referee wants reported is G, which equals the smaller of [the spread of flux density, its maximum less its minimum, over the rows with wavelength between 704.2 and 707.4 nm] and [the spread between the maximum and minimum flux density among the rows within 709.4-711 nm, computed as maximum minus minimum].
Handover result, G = 4.7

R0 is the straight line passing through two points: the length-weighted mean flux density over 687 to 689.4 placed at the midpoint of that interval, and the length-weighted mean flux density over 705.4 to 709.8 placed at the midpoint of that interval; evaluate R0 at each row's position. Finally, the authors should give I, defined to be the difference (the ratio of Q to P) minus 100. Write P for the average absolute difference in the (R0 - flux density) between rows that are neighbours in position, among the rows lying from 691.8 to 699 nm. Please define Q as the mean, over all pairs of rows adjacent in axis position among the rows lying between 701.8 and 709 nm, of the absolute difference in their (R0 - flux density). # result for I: -98.8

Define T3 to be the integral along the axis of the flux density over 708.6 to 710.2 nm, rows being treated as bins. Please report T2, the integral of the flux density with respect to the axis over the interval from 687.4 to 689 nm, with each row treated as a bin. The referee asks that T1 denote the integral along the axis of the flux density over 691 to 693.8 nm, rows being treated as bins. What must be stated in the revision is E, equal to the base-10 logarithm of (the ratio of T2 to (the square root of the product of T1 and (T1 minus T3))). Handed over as -0.08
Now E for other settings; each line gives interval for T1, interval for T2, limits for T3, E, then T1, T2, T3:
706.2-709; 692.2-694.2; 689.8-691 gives -0.01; 55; 39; 26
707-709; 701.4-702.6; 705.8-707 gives 0.03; 38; 23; 25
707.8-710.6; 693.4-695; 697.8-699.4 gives -0.05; 57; 34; 32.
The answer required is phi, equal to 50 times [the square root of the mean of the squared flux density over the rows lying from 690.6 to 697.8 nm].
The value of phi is 1010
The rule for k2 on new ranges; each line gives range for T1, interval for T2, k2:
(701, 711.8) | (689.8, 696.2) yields 0.987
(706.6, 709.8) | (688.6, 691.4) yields 0.982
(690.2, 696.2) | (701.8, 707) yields 0.982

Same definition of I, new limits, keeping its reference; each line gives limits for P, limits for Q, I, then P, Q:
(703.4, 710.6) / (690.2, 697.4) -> -99.2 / 2.46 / 2.0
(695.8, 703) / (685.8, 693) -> -99.1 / 1.89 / 1.6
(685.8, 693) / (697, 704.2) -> -99.2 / 1.64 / 1.3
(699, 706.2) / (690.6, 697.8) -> -98.8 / 1.73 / 2.1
